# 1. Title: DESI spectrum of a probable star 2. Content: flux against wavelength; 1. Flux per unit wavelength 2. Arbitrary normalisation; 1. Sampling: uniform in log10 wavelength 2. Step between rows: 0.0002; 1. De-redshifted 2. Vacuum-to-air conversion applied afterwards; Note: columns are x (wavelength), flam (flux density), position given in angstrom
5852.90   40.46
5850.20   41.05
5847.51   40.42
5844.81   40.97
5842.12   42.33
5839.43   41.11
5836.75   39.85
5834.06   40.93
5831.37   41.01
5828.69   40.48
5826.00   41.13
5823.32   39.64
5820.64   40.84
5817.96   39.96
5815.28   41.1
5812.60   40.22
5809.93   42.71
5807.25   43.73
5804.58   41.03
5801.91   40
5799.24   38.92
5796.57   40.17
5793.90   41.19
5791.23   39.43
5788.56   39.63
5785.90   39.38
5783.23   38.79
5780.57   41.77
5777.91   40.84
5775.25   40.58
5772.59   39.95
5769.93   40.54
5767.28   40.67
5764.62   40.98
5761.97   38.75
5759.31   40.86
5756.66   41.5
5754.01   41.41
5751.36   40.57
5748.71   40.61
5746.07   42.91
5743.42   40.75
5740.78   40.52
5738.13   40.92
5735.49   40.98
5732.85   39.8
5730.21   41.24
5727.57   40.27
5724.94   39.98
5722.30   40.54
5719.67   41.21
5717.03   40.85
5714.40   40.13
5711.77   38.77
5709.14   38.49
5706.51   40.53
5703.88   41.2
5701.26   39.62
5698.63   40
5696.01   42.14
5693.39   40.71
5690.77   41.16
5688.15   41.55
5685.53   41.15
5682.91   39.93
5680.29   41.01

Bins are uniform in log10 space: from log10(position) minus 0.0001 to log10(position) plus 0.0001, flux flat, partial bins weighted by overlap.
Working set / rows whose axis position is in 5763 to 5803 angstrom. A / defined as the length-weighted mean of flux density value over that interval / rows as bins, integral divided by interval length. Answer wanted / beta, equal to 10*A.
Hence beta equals 402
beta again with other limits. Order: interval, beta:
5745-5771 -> 409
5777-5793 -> 400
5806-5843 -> 411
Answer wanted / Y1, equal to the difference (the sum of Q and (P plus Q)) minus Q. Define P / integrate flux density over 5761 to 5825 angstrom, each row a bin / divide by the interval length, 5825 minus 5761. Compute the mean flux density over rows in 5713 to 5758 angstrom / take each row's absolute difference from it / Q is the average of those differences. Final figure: 41.0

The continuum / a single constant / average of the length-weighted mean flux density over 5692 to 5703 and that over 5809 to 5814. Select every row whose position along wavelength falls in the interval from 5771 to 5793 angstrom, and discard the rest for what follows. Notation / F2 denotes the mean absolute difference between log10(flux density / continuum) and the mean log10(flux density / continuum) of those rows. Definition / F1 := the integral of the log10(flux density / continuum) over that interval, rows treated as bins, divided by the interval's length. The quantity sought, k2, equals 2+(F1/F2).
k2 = 0.7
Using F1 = -0.010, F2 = 0.008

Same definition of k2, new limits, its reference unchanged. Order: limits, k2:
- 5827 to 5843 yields 1.8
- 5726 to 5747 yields 1.7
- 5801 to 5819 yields 2.2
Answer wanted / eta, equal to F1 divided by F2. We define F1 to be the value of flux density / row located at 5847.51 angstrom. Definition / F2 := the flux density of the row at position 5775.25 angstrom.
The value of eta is 1.00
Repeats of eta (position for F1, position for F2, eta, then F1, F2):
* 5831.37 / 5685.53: 1.00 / 41.01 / 41.15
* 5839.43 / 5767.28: 1.01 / 41.11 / 40.67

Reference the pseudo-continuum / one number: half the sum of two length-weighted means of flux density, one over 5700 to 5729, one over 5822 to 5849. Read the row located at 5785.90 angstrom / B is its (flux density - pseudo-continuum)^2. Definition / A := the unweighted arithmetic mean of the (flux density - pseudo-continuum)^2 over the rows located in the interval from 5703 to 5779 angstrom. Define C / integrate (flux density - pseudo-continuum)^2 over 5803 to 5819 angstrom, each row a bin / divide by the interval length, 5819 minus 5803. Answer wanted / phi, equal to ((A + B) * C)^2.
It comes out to 29.2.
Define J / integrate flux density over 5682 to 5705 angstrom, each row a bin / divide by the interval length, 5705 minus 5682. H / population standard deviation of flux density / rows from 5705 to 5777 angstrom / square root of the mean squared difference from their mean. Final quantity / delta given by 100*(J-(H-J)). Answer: 8082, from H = 0.88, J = 40.9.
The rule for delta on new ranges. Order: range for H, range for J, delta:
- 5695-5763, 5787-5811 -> 8047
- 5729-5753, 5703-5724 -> 7956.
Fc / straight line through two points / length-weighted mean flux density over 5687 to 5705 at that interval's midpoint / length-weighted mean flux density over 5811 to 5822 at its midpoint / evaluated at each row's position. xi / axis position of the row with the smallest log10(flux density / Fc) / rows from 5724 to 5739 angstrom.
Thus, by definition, 5732.85 angstrom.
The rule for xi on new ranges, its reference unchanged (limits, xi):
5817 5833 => 5823.32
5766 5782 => 5772.59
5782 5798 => 5783.23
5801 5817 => 5801.91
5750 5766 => 5761.97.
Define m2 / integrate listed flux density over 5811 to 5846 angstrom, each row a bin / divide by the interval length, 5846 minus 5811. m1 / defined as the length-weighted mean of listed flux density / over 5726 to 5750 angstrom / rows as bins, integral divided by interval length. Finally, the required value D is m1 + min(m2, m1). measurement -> 81.7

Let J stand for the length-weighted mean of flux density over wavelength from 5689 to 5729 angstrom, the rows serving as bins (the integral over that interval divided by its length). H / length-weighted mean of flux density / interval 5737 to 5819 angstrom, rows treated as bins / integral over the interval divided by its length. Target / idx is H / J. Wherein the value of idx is 1.01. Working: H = 40.66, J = 40.4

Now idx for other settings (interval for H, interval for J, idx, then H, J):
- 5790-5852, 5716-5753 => 1.00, 40.79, 40.8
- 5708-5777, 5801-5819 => 0.98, 40.54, 41.3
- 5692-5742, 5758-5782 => 1.00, 40.42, 40.5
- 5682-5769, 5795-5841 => 1.00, 40.63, 40.8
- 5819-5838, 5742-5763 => 0.99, 40.54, 40.9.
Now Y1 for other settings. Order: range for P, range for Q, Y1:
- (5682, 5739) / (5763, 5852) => 41.3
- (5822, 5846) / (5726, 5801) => 41.5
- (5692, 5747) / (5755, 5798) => 41.3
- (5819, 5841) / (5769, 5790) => 41.4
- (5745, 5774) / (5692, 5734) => 41.5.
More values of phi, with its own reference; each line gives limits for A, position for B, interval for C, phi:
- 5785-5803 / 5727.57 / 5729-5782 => 0.5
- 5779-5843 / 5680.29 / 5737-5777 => 1.8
